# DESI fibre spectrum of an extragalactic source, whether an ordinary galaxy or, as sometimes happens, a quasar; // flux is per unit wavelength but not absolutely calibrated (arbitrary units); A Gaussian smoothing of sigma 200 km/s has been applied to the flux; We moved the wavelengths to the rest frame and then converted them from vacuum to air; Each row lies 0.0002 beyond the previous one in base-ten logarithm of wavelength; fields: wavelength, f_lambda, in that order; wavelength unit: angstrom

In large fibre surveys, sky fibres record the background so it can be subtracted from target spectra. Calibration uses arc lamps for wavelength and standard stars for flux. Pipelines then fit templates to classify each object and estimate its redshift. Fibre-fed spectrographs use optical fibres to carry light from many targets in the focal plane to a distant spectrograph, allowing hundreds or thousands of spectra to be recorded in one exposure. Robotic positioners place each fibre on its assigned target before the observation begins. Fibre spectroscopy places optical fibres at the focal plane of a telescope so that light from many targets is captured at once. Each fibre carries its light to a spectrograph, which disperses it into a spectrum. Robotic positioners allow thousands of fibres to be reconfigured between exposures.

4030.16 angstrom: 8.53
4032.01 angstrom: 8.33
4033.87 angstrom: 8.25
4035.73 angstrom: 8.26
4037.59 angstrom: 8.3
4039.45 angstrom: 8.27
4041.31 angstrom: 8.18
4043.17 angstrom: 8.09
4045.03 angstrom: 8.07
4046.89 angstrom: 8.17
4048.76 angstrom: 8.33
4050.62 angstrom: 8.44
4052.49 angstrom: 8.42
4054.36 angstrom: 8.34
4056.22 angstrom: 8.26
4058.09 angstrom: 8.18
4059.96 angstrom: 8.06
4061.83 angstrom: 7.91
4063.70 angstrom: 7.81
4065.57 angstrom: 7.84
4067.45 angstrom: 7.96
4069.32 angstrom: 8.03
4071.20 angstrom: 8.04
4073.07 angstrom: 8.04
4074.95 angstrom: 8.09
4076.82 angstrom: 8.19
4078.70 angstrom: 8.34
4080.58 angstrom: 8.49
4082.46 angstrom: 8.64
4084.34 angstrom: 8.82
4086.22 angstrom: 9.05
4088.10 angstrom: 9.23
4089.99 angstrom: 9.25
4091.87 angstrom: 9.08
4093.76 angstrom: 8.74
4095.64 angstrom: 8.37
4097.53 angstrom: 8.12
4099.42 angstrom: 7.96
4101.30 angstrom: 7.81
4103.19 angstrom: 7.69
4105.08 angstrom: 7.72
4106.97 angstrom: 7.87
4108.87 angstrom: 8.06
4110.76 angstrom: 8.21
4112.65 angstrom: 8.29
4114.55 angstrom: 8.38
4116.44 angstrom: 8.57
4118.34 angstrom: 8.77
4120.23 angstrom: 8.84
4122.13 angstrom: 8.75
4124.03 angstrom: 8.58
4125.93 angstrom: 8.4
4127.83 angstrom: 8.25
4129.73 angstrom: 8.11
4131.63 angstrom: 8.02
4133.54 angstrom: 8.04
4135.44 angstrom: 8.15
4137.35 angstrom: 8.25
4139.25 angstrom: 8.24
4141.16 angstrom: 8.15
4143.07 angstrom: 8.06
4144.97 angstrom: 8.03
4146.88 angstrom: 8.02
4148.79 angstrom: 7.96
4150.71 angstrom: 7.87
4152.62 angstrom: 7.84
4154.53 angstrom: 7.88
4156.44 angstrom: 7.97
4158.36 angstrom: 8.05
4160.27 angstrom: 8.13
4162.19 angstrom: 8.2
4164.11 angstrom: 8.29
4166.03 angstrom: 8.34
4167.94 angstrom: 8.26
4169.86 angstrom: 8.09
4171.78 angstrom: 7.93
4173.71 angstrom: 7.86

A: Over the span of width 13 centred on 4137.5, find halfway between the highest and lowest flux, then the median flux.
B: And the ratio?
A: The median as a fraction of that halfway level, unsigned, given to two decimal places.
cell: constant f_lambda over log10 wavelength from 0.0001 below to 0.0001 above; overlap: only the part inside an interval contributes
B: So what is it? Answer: 1.00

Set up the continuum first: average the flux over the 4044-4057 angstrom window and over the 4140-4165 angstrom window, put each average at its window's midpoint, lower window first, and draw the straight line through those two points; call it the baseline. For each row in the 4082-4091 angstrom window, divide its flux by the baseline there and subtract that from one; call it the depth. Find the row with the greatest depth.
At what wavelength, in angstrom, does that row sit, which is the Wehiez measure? 4082.46 angstrom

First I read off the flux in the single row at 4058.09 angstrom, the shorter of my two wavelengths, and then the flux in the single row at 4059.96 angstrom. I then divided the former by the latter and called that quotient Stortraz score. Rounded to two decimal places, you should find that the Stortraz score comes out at 1.01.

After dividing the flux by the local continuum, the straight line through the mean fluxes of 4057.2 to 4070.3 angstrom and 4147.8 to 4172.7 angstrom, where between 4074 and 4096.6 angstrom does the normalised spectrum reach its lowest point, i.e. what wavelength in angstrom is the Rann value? 4074.95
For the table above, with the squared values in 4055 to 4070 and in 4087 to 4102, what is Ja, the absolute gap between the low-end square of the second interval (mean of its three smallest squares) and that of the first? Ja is 1.8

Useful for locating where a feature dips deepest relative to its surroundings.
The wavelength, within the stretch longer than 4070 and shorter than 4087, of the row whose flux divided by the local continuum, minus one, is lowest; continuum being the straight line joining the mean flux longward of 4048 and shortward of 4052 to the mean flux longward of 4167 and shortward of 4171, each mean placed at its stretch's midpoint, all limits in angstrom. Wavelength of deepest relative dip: 4071.20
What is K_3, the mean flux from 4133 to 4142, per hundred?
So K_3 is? 0.0817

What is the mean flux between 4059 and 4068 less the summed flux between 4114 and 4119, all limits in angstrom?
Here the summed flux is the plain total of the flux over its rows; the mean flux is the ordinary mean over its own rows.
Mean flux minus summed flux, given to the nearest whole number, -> -18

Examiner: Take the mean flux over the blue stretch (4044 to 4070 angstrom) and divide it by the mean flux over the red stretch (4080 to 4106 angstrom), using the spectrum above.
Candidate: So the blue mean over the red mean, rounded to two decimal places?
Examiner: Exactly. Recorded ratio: 0.96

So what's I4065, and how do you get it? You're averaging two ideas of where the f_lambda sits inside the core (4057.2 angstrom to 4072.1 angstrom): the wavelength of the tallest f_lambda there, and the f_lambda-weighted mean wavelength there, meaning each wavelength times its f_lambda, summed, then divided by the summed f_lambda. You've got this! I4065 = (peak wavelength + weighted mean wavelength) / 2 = 4061.4 angstrom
